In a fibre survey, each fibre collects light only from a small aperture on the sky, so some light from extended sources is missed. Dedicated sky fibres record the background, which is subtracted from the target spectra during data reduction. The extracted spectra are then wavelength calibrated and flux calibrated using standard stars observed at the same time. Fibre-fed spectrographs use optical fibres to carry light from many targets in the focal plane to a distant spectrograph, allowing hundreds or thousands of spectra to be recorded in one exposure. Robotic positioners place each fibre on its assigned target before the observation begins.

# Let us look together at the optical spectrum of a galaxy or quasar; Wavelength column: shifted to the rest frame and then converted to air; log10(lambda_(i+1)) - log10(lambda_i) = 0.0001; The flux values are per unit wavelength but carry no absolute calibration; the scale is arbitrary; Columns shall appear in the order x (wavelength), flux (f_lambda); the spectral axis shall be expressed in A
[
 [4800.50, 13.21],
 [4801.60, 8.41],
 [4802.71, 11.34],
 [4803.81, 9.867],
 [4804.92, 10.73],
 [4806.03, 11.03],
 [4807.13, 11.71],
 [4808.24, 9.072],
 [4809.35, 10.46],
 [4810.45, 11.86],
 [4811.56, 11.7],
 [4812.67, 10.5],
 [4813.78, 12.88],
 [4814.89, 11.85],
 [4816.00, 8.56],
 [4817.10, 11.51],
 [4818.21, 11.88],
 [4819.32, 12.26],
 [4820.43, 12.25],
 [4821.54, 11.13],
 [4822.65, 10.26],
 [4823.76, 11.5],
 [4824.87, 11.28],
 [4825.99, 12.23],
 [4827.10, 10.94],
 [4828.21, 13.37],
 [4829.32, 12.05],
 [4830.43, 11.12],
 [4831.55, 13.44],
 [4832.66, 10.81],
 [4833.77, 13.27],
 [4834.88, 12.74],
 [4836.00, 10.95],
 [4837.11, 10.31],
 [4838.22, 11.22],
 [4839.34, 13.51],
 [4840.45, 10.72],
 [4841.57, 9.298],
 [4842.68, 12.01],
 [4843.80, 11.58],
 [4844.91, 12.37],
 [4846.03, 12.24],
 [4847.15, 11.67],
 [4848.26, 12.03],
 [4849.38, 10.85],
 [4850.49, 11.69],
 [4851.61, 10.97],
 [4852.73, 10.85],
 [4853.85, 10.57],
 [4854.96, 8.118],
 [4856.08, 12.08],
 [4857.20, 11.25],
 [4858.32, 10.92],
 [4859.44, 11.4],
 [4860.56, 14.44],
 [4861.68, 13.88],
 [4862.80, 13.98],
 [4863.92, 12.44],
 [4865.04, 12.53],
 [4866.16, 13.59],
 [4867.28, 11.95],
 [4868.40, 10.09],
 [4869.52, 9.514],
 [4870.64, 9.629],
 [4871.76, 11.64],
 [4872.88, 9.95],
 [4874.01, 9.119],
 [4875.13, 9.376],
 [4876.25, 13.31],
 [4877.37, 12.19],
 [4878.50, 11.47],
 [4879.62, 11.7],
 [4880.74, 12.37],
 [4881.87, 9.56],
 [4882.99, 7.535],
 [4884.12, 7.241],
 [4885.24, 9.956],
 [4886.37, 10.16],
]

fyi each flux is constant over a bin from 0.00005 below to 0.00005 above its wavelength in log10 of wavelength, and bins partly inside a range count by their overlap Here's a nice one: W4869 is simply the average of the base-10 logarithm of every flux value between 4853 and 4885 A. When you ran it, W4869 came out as 1.04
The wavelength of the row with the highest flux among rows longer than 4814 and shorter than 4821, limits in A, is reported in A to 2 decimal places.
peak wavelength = 4819.32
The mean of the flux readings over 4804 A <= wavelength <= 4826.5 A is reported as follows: 11.2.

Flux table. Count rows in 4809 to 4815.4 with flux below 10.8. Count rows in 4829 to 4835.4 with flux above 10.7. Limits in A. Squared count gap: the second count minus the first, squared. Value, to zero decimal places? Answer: 16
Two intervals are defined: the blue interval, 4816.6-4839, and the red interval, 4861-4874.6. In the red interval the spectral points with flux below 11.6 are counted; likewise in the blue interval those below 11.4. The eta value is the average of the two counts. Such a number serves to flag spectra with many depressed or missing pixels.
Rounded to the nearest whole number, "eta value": 7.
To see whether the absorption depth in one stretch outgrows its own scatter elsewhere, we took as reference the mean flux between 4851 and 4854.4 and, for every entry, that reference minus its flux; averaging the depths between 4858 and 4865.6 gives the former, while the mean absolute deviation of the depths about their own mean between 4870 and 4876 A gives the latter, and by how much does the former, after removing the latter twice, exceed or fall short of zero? -3.4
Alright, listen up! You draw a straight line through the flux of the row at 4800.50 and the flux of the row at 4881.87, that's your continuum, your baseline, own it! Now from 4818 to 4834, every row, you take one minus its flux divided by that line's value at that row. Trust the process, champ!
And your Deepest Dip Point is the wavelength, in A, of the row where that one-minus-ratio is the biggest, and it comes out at 4822.65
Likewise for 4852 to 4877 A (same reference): 4854.96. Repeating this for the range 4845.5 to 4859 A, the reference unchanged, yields 4854.96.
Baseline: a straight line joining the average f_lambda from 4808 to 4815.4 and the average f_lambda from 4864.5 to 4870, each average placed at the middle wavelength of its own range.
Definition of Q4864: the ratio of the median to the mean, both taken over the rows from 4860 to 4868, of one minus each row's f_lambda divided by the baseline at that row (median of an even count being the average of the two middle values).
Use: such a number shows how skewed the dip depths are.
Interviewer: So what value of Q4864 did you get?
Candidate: 1.2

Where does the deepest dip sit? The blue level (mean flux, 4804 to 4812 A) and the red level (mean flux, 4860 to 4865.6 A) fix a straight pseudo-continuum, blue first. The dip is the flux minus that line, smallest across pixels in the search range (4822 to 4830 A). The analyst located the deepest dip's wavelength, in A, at 4822.65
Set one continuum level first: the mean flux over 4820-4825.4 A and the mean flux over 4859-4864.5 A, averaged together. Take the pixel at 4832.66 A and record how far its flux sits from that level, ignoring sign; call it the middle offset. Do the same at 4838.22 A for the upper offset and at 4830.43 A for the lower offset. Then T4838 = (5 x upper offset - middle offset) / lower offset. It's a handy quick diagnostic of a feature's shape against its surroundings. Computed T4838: 3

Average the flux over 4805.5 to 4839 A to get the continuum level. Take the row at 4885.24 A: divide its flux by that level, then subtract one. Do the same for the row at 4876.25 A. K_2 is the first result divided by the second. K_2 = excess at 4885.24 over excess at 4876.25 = -1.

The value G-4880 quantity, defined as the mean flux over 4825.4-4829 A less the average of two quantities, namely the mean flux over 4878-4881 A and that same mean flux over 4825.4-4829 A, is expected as 0.2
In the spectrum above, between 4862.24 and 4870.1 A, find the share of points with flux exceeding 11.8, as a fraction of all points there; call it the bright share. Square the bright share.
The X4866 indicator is 0.51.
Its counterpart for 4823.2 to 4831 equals 0.18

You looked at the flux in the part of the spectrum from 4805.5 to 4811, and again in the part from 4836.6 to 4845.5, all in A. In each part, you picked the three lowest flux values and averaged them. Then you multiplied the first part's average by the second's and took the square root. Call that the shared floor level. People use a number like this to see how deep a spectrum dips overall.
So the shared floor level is 10.1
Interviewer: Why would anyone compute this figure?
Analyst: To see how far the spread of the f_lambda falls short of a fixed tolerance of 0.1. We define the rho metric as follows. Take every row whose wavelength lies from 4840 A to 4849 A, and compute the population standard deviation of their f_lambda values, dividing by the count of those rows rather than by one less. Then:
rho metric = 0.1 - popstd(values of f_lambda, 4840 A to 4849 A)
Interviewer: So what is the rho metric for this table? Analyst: -0.86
